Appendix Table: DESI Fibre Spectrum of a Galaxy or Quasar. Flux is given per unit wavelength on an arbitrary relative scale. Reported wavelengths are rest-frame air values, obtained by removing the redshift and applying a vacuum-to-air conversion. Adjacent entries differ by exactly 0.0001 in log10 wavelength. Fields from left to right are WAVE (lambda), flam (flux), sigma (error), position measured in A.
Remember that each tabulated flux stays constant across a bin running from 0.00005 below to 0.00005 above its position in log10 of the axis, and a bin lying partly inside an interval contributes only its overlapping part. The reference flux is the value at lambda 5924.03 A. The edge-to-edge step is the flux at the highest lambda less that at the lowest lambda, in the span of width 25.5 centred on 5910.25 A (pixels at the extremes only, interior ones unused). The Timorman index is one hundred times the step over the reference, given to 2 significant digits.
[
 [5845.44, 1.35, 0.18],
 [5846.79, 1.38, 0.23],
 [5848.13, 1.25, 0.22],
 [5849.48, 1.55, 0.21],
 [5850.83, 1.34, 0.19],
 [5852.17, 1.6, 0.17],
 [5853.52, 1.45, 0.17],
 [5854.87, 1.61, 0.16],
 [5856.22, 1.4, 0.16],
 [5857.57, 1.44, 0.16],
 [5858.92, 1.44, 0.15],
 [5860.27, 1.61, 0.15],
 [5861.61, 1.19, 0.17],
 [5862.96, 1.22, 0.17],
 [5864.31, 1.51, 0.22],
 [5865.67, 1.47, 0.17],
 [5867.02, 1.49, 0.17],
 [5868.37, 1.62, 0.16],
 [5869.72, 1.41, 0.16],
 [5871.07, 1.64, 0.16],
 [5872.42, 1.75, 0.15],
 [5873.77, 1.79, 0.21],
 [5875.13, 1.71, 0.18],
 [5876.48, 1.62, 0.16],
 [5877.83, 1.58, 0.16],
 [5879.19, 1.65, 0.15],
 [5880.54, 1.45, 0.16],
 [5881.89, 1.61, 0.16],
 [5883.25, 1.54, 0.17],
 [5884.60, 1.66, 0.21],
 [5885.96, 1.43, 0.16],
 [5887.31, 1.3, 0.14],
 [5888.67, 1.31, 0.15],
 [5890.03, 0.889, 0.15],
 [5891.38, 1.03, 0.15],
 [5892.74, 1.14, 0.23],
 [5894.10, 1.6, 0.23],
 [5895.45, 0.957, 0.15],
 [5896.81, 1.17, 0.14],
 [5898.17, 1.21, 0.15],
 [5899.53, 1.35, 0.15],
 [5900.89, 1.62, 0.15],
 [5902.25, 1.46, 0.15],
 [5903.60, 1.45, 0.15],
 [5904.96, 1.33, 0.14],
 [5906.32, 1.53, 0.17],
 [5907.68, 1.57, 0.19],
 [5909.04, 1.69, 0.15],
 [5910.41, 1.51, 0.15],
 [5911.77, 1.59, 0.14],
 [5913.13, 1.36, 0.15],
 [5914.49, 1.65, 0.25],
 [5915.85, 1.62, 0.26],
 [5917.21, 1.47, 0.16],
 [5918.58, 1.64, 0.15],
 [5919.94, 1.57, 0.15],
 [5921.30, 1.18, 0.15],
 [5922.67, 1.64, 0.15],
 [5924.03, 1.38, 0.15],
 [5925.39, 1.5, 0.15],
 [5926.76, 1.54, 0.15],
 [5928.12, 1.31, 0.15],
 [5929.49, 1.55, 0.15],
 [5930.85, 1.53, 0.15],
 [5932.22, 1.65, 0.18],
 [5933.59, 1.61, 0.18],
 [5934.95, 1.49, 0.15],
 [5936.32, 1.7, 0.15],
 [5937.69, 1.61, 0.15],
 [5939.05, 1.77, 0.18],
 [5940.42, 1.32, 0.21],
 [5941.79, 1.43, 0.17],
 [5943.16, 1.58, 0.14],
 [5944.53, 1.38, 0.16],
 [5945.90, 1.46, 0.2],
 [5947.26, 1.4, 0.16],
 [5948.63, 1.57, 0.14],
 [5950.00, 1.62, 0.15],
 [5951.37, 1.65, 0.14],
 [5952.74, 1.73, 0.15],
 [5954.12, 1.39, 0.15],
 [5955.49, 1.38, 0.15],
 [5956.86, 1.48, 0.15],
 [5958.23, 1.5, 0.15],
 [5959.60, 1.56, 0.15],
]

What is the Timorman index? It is 31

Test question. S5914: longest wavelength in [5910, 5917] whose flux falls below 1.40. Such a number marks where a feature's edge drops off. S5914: 5913.13 A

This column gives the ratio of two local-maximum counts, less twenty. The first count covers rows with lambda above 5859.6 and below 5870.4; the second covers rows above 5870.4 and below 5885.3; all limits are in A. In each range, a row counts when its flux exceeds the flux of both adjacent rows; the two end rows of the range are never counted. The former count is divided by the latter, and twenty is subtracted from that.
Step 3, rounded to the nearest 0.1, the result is -19.3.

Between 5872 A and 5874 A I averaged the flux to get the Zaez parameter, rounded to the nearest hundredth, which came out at 1.77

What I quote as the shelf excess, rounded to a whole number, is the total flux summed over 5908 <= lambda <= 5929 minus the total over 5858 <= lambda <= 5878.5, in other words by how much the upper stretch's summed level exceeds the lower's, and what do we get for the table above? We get 0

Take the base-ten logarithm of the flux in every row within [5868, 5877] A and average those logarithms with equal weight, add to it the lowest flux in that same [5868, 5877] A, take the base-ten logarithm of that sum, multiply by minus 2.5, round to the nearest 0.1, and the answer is -0.5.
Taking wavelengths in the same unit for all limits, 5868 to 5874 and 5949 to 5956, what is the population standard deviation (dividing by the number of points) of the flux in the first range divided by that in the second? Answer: 0.9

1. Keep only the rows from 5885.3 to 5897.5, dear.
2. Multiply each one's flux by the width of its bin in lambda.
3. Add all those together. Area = 15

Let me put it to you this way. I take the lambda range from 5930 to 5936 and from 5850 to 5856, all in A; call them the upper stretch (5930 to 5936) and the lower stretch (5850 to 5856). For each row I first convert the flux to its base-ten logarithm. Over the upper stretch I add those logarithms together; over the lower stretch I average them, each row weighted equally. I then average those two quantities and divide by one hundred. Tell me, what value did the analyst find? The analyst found 0.0048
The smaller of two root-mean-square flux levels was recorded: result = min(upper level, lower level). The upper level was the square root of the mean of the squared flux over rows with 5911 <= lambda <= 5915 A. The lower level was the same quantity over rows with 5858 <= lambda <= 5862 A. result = 1.42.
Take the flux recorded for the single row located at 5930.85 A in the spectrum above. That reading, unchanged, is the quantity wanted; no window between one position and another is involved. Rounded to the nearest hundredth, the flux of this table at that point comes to 1.53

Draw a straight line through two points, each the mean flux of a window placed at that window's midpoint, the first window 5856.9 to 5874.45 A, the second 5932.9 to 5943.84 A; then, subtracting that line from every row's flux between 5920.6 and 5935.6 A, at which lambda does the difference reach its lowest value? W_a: 5921.30 A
